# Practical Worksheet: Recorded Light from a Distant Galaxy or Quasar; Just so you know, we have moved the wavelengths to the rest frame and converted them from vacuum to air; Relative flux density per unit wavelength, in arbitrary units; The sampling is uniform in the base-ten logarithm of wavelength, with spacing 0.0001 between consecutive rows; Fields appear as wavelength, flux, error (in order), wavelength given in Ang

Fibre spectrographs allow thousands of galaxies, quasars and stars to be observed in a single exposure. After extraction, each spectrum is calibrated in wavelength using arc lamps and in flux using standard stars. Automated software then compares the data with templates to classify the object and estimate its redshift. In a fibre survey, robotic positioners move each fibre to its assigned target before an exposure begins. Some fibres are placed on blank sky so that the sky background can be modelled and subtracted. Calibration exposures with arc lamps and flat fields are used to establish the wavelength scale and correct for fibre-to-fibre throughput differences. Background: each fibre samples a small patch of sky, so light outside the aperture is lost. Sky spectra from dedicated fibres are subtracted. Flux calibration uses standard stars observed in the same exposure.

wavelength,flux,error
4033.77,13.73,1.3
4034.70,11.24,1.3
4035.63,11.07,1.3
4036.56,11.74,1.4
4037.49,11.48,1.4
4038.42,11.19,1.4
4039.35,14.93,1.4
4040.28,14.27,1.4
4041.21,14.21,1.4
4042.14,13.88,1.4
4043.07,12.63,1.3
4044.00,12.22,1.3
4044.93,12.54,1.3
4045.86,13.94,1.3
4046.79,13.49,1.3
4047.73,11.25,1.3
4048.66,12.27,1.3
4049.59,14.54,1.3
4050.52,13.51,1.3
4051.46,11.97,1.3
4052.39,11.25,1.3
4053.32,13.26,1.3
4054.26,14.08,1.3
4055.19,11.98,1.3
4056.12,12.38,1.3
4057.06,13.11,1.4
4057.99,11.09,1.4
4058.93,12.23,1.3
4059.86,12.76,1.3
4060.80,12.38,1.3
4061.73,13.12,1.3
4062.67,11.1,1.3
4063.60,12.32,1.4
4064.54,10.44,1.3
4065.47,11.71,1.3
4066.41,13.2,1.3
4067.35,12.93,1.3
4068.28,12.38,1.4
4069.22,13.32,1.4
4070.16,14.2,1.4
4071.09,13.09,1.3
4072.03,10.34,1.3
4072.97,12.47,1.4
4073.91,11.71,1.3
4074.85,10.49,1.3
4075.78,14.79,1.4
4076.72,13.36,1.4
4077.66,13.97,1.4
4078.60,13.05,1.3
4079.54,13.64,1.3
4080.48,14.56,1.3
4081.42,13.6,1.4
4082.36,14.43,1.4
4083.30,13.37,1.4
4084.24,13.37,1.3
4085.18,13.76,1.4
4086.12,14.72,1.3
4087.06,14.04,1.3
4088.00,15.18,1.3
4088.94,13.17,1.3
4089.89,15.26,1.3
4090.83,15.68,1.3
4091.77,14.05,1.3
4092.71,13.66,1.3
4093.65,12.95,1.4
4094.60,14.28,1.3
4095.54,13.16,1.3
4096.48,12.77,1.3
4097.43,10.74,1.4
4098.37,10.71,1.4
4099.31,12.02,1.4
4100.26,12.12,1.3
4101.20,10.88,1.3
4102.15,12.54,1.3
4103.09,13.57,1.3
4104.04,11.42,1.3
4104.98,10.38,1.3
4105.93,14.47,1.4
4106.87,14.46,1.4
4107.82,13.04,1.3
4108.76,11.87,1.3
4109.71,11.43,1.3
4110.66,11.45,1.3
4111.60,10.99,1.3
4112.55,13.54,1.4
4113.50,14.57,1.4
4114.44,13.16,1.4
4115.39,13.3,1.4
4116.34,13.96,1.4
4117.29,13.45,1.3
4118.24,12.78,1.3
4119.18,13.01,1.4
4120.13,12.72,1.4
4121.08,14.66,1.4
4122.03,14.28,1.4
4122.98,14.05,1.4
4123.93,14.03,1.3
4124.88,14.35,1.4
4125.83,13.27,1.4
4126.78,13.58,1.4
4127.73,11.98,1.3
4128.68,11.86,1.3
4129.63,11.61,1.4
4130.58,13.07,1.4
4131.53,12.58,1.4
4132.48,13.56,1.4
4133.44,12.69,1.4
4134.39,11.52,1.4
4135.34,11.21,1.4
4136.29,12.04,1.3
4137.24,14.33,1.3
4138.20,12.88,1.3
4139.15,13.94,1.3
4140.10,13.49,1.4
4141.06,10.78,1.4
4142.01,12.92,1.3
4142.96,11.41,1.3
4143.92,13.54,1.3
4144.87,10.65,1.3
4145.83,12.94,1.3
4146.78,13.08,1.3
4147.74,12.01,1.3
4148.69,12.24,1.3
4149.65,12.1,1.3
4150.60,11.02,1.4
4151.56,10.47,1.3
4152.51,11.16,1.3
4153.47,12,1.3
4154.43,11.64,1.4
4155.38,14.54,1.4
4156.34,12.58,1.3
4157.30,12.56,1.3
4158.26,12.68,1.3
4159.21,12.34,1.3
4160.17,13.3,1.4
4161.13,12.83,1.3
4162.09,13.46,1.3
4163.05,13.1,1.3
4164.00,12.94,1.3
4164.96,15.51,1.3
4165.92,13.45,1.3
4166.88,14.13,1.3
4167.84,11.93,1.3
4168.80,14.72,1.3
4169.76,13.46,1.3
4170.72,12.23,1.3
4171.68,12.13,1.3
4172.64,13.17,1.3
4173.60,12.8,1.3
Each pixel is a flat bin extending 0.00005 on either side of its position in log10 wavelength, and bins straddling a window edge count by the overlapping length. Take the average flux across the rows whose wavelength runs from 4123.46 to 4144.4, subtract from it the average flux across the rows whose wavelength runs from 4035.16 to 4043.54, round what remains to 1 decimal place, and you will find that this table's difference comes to -0.1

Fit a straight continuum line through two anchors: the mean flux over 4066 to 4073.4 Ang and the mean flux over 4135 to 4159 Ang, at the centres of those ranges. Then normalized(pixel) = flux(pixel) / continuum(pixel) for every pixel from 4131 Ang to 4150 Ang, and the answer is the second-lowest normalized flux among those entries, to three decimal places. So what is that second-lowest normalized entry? 0.872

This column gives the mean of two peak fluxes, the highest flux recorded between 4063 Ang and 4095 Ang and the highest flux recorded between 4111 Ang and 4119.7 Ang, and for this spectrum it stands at 15.1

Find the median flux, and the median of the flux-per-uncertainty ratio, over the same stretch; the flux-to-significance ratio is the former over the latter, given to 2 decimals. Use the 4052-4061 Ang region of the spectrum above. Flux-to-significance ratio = 1.31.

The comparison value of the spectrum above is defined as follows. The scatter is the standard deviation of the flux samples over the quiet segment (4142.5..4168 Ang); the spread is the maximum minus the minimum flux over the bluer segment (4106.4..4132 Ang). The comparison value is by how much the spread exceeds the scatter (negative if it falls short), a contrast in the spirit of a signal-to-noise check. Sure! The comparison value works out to 2.5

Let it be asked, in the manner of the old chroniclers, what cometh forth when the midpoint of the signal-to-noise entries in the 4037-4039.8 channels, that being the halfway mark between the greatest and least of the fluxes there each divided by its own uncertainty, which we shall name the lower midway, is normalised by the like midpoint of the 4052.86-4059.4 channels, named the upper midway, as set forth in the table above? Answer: 0.99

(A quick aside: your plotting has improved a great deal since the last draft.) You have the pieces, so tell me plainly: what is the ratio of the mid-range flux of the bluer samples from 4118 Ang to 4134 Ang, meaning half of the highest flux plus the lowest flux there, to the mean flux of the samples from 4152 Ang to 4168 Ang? 1.01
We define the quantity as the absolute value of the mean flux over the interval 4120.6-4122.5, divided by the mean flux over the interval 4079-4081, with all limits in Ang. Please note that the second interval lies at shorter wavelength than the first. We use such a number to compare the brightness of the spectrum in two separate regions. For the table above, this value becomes 1.03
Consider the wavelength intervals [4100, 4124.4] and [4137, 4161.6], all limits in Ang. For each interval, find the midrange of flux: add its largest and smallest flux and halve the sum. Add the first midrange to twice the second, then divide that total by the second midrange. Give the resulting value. 3.00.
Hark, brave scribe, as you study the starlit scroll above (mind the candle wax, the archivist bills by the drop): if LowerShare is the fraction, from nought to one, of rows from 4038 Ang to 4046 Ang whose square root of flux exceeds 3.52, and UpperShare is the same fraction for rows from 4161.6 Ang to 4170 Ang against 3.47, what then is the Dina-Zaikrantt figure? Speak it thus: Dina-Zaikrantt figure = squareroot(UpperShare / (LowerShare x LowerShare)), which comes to 1.2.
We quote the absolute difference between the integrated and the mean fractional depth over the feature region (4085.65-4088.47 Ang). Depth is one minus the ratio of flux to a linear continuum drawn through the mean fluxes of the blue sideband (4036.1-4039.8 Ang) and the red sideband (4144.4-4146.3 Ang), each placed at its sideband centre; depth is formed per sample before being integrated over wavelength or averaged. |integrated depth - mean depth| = 0.39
